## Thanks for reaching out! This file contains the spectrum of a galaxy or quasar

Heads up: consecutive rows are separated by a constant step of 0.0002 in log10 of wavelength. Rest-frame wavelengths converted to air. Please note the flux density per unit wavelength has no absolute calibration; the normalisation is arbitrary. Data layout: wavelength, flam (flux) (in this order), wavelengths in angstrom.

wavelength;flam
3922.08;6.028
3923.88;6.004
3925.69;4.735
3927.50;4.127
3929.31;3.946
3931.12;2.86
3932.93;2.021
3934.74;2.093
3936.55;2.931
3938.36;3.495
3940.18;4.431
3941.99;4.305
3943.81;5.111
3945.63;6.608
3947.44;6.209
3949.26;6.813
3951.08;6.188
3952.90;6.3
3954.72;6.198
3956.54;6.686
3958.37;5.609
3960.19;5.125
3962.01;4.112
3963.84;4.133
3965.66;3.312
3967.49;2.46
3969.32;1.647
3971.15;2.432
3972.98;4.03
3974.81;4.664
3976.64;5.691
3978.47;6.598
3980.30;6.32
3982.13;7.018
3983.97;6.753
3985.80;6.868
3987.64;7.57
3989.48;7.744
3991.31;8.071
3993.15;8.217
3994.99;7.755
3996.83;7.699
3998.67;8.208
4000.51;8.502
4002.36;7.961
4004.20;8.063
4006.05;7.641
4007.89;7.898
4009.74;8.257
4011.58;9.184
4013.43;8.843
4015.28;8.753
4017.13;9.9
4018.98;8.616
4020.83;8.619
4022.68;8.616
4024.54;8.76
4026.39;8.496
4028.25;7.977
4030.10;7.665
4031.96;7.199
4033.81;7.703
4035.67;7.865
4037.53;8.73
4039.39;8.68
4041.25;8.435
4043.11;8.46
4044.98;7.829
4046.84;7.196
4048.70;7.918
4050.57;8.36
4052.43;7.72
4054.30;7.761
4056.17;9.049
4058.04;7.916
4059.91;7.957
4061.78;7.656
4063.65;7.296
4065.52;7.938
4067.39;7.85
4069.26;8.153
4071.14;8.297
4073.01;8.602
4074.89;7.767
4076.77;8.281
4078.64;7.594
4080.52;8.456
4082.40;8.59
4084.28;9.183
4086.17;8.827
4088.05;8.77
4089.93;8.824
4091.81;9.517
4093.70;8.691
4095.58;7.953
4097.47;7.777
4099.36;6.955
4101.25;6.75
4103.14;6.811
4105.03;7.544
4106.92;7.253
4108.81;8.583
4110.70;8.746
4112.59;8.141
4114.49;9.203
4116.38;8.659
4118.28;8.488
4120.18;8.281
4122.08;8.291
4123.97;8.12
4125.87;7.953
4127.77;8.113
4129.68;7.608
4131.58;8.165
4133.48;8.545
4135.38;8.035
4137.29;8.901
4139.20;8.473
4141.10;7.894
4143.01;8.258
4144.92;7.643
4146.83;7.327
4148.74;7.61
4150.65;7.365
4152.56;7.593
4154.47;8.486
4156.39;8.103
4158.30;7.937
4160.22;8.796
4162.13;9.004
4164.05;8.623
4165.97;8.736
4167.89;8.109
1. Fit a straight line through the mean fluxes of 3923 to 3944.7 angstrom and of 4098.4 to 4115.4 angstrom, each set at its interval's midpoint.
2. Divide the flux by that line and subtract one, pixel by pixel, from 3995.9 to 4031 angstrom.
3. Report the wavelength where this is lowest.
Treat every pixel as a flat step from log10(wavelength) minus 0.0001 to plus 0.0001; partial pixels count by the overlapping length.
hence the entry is 4030.10 angstrom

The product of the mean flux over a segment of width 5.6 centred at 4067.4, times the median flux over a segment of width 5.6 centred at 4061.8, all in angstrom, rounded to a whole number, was 61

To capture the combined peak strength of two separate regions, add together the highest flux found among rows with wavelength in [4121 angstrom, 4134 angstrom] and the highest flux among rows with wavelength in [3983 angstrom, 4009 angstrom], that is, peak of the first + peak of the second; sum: 17.0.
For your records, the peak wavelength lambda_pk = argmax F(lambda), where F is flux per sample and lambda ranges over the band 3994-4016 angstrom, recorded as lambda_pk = 4011.58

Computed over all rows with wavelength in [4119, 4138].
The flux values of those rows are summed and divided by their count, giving 8.20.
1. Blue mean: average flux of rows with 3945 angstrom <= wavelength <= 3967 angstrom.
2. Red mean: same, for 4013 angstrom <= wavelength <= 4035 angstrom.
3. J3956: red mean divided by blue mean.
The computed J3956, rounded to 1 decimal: 1.5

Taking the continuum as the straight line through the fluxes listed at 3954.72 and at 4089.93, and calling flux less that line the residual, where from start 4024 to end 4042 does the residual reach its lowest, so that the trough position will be 4031.96 angstrom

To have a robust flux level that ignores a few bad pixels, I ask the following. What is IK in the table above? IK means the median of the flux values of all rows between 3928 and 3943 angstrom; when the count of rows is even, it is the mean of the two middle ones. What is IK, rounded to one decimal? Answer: 3.2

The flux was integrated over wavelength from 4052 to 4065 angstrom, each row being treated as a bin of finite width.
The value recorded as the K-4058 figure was 103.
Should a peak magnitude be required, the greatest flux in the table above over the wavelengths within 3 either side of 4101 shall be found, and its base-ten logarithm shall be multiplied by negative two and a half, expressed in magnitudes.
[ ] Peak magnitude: -2.11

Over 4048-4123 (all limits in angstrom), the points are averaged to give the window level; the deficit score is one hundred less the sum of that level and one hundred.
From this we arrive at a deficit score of -8.16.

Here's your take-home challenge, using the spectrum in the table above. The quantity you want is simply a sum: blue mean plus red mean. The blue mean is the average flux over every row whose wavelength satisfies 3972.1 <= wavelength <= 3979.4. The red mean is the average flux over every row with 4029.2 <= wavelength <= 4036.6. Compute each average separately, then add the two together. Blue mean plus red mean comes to 12.9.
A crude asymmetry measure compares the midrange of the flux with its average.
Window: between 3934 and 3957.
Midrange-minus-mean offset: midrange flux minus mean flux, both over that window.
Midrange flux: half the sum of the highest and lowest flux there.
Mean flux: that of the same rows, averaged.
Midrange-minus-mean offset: -0.73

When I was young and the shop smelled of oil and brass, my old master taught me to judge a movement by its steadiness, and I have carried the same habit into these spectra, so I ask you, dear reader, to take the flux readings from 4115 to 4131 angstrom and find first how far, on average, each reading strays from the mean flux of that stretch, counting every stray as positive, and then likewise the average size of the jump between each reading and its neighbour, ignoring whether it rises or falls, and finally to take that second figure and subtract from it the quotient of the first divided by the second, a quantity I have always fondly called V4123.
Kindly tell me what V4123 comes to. -1.01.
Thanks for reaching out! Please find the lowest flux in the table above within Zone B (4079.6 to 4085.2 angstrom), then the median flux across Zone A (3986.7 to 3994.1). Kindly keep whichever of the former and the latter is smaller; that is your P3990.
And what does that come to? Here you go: 7.9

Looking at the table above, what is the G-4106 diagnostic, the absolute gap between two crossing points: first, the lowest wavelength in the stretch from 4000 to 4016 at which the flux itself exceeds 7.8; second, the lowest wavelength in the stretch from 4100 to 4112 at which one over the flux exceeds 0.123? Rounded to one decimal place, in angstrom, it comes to 100.7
